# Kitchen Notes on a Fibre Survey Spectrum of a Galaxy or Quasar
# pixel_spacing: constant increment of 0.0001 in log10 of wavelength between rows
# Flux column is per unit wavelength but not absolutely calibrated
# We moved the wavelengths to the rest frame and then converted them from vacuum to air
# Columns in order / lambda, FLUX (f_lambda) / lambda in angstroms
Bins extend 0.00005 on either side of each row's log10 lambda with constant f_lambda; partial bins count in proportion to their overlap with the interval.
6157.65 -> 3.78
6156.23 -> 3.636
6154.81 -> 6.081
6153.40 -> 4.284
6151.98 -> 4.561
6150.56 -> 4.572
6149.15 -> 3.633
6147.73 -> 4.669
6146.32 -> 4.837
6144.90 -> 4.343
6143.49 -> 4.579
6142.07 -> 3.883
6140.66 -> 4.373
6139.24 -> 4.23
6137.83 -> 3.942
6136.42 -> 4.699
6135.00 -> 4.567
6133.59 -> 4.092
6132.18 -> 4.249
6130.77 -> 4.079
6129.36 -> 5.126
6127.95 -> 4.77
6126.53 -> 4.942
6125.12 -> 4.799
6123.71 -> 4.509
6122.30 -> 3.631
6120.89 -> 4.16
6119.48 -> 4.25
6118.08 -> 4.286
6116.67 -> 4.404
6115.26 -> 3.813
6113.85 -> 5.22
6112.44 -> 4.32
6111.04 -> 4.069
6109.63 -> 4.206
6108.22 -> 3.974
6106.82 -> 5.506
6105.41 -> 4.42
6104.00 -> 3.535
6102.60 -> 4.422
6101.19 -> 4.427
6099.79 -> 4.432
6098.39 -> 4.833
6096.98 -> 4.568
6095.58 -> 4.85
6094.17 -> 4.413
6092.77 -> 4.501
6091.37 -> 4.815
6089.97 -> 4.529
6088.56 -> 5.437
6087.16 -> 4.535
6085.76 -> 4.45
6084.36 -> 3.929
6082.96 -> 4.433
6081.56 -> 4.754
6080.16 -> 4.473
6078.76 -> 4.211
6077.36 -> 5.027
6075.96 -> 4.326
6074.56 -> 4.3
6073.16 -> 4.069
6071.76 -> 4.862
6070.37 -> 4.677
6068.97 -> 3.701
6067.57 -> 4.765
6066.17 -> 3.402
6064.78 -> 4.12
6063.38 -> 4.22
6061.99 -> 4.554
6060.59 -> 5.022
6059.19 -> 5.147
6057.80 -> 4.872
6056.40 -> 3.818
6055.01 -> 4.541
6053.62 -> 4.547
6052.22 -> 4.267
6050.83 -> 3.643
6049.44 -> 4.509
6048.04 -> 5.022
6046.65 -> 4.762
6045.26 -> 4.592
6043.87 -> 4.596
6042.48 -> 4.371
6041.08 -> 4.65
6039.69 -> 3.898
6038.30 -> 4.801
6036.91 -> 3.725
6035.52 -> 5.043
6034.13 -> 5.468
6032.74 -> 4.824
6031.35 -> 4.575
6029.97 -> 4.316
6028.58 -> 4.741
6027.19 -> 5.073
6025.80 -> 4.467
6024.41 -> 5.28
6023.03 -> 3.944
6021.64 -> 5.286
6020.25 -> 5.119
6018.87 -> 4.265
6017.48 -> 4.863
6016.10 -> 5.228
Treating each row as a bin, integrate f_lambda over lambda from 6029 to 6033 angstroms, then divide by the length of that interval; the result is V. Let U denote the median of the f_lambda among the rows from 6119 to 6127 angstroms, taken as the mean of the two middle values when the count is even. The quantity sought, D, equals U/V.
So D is 0.96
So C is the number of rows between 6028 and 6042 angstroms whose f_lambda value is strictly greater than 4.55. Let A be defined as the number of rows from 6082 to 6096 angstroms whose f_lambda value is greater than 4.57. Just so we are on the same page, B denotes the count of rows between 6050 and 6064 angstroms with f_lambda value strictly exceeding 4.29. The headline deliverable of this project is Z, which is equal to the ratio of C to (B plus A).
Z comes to 0.78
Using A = 3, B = 6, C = 7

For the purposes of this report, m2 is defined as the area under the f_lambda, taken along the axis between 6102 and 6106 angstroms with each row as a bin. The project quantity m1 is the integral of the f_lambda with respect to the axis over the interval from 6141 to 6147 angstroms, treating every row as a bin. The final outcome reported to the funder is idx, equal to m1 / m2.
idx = 1.6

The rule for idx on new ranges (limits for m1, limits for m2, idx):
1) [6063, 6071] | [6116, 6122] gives 1.3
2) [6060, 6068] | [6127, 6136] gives 0.9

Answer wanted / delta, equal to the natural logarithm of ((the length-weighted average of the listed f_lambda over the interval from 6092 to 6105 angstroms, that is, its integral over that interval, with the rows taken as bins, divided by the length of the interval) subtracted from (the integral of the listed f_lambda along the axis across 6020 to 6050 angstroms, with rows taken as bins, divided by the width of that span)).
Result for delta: -1.5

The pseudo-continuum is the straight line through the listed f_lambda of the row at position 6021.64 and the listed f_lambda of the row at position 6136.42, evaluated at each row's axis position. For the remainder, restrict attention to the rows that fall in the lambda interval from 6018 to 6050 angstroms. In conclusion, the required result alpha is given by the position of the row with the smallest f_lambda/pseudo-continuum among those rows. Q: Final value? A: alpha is 6036.91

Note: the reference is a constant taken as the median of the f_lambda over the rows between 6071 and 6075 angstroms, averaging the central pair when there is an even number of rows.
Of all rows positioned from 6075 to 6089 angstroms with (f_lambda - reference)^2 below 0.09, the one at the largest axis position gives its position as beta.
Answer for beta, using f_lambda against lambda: 6087.16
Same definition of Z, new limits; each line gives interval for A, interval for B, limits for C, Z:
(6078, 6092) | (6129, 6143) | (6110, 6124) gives 0.14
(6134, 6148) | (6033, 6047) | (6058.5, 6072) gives 0.50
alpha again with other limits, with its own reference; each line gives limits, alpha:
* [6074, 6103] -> 6084.36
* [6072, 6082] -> 6073.16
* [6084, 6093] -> 6084.36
